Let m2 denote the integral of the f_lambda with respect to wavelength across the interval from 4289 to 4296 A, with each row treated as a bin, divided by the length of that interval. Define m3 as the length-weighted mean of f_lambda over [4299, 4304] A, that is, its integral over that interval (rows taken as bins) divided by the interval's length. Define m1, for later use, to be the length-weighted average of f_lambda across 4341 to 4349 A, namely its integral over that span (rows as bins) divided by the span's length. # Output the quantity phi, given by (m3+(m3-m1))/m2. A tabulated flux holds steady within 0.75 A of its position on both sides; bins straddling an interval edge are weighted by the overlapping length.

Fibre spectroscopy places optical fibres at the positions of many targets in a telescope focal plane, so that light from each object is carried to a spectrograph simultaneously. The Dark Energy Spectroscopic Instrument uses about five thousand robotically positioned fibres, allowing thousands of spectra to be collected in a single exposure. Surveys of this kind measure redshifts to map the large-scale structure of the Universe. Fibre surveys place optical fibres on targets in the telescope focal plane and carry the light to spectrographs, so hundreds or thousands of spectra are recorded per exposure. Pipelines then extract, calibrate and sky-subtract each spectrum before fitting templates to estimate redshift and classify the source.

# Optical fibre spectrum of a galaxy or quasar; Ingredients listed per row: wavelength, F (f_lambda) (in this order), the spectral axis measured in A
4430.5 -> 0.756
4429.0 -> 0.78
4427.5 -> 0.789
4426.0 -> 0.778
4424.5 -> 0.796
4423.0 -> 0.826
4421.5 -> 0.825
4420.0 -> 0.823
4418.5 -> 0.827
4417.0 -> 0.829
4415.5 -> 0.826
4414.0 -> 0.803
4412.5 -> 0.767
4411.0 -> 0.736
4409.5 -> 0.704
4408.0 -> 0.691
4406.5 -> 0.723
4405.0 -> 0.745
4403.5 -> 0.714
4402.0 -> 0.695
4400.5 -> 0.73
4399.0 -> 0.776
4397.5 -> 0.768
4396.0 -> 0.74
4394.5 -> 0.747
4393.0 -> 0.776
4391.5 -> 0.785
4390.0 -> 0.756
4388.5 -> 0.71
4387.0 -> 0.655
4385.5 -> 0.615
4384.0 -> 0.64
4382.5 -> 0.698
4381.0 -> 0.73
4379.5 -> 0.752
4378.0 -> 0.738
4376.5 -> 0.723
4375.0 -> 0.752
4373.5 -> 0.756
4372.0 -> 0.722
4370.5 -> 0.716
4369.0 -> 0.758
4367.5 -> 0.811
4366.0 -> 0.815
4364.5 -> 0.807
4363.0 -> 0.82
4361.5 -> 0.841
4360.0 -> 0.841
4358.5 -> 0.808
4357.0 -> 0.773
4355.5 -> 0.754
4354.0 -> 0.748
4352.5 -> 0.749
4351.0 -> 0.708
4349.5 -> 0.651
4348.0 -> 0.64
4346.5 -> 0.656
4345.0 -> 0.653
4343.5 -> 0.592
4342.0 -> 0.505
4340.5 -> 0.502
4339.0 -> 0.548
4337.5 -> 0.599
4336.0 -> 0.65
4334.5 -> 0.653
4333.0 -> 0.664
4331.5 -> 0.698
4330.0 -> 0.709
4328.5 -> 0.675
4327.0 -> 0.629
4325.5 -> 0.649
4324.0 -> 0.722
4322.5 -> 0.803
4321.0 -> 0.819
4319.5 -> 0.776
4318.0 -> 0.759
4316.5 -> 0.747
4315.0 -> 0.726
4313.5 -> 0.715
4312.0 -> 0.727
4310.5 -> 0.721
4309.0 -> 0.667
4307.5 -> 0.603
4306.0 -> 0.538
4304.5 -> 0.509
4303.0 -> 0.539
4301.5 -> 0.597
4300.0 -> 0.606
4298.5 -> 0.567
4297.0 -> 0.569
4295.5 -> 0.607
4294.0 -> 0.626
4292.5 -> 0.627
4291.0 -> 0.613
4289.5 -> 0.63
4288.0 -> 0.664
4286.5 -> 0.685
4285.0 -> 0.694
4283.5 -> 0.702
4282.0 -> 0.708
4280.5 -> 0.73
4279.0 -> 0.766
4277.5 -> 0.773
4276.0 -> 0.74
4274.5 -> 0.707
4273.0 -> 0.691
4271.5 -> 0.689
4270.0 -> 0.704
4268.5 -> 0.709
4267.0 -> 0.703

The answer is 0.9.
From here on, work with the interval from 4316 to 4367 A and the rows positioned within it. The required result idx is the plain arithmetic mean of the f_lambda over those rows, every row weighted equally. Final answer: 0.70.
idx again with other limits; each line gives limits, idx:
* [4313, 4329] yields 0.73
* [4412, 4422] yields 0.81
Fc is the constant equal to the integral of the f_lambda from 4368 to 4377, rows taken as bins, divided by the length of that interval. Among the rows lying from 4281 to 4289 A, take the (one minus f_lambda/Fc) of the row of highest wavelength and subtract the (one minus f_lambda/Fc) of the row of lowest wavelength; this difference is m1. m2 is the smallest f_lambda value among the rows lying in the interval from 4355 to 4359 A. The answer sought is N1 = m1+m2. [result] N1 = 0.81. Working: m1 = 0.059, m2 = 0.754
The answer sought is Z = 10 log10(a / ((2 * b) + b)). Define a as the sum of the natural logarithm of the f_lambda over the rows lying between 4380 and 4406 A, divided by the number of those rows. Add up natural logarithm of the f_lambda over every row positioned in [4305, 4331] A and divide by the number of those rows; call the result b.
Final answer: -5.1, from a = -0.33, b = -0.35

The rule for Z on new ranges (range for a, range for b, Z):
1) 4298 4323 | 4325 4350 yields -5.4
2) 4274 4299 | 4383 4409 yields -3.9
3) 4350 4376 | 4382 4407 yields -5.8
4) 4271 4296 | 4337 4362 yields -5.0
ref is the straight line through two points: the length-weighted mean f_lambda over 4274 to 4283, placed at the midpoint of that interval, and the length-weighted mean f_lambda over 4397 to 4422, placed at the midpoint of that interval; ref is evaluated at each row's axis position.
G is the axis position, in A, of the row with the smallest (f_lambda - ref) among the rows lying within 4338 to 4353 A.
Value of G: 4340.5 A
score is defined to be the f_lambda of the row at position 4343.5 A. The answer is 0.592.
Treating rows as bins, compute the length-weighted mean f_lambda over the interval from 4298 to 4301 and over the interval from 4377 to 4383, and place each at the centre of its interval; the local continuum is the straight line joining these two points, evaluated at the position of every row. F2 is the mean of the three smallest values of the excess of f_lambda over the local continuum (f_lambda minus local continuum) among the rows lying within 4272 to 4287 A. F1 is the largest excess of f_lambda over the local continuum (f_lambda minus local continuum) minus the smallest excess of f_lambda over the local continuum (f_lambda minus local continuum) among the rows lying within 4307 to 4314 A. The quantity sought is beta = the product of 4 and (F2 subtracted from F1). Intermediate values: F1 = 0.12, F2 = 0.130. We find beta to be -0.06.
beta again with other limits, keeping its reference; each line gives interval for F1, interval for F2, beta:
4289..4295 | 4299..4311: 0.36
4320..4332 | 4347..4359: 0.84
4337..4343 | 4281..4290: 0.05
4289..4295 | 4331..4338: 0.16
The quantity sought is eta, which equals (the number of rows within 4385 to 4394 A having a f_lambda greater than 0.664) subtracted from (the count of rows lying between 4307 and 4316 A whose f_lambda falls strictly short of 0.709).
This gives -2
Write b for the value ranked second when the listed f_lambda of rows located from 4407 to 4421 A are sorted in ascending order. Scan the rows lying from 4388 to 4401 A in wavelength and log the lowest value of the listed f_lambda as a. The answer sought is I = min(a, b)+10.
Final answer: 10.7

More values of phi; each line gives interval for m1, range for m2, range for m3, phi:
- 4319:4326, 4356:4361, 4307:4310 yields 0.7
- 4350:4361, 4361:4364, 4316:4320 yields 0.9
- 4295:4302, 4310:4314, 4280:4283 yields 1.2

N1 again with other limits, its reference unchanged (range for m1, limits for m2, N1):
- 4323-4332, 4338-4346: 0.53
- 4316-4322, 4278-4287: 0.59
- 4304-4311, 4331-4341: 0.22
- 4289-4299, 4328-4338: 0.68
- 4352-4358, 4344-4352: 0.61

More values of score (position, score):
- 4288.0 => 0.664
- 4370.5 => 0.716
